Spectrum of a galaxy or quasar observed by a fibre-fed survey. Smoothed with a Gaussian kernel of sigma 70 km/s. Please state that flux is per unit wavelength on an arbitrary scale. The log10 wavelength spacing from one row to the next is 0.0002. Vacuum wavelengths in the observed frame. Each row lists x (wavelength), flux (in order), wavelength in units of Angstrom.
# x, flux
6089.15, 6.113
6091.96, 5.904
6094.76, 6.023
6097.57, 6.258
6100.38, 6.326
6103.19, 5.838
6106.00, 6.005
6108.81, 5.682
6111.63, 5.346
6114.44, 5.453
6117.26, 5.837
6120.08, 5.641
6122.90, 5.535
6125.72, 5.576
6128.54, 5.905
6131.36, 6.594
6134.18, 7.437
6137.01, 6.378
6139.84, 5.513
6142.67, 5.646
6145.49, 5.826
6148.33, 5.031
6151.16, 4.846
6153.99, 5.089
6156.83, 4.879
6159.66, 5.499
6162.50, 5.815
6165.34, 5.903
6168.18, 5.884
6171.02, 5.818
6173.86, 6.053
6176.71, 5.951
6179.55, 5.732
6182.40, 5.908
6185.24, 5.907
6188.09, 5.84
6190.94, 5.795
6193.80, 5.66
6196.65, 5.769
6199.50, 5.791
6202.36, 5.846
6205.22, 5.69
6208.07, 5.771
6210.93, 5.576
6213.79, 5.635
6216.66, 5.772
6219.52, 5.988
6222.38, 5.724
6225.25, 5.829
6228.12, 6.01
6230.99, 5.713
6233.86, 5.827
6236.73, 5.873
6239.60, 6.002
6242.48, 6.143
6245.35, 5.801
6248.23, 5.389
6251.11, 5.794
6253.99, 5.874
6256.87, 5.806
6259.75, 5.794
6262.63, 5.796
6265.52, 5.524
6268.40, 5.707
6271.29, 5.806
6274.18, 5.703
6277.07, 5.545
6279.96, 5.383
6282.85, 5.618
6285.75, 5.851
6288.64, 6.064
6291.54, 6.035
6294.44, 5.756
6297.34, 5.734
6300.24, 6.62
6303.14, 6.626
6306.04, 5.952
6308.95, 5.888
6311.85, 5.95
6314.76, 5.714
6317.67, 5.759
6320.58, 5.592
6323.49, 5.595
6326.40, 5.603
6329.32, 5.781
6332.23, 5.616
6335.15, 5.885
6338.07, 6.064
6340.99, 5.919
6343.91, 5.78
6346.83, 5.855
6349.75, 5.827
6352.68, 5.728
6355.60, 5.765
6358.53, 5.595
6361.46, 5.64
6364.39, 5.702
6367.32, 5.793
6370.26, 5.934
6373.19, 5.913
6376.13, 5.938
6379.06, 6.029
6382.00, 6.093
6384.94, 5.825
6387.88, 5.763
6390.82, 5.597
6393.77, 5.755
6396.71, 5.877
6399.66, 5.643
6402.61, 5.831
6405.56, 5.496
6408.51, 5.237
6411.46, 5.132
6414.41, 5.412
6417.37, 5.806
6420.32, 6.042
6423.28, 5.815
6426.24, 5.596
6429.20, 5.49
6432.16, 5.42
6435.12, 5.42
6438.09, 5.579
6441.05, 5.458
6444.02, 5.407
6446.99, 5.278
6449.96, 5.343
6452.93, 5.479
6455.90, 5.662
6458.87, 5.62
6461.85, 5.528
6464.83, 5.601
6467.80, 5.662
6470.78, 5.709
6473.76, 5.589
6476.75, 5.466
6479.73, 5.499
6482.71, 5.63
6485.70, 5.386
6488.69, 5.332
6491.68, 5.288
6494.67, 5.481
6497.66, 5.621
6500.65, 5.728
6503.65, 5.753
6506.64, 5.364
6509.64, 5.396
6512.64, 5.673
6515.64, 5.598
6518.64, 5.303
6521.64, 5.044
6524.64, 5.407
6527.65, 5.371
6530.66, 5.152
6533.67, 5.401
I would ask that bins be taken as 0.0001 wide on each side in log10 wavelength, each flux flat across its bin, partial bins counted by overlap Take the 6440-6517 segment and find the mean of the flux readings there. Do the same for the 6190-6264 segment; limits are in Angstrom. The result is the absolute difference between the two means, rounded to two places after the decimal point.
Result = 0.27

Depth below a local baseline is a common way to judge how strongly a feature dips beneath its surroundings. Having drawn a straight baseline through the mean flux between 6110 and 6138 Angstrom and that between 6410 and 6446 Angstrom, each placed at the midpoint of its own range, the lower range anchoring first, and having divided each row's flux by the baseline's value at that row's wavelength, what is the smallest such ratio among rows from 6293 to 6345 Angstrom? 0.982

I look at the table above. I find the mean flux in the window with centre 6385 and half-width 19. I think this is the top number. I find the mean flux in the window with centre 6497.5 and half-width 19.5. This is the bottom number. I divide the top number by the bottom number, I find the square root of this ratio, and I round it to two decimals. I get 1.03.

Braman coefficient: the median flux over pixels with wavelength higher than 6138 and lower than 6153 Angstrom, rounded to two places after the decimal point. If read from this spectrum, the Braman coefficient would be 5.51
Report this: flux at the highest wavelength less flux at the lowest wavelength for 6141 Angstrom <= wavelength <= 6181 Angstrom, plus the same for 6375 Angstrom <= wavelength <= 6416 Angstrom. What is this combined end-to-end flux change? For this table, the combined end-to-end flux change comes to -0.44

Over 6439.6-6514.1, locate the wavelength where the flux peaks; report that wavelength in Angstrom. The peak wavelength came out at 6503.65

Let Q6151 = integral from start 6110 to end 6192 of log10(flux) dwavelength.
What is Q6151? 62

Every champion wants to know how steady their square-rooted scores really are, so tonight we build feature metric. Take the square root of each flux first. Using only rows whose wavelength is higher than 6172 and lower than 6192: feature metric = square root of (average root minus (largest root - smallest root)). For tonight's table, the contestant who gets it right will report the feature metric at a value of 1.54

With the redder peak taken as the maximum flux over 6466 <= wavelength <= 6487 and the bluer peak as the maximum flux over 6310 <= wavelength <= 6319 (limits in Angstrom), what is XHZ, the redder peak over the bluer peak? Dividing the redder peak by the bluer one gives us 0.959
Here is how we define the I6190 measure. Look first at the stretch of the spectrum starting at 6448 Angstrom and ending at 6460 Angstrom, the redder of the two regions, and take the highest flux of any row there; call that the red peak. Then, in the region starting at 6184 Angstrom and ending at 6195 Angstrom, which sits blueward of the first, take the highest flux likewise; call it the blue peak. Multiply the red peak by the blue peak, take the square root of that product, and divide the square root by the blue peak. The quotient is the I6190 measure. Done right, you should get 0.98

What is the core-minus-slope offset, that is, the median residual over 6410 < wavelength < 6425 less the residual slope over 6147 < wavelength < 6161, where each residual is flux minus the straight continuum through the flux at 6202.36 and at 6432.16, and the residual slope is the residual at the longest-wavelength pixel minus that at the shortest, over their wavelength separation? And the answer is 0.32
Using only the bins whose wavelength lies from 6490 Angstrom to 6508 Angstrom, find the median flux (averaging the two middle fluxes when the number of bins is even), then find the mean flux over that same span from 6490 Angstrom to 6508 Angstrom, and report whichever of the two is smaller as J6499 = 5.5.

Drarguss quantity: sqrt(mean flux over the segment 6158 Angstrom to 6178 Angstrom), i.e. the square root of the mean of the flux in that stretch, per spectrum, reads 2.42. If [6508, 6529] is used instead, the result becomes 2.32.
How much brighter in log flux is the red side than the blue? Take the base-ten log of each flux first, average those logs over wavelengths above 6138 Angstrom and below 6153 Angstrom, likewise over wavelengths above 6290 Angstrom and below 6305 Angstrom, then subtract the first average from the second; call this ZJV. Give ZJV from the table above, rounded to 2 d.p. 0.06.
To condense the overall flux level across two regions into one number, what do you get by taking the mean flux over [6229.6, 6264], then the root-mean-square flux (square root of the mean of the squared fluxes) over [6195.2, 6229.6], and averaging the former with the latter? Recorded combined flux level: 5.80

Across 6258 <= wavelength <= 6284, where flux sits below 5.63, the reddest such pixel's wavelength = 6282.85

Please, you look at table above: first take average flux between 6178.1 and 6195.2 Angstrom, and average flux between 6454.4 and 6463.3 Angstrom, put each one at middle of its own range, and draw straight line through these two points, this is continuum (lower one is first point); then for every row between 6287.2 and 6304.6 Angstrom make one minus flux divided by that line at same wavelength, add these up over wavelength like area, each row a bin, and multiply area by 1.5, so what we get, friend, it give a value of -1.9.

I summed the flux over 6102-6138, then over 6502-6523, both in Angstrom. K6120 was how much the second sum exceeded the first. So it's -39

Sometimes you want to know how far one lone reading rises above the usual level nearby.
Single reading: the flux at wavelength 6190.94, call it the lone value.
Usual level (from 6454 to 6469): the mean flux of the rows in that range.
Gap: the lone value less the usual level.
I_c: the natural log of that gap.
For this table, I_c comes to -1.7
